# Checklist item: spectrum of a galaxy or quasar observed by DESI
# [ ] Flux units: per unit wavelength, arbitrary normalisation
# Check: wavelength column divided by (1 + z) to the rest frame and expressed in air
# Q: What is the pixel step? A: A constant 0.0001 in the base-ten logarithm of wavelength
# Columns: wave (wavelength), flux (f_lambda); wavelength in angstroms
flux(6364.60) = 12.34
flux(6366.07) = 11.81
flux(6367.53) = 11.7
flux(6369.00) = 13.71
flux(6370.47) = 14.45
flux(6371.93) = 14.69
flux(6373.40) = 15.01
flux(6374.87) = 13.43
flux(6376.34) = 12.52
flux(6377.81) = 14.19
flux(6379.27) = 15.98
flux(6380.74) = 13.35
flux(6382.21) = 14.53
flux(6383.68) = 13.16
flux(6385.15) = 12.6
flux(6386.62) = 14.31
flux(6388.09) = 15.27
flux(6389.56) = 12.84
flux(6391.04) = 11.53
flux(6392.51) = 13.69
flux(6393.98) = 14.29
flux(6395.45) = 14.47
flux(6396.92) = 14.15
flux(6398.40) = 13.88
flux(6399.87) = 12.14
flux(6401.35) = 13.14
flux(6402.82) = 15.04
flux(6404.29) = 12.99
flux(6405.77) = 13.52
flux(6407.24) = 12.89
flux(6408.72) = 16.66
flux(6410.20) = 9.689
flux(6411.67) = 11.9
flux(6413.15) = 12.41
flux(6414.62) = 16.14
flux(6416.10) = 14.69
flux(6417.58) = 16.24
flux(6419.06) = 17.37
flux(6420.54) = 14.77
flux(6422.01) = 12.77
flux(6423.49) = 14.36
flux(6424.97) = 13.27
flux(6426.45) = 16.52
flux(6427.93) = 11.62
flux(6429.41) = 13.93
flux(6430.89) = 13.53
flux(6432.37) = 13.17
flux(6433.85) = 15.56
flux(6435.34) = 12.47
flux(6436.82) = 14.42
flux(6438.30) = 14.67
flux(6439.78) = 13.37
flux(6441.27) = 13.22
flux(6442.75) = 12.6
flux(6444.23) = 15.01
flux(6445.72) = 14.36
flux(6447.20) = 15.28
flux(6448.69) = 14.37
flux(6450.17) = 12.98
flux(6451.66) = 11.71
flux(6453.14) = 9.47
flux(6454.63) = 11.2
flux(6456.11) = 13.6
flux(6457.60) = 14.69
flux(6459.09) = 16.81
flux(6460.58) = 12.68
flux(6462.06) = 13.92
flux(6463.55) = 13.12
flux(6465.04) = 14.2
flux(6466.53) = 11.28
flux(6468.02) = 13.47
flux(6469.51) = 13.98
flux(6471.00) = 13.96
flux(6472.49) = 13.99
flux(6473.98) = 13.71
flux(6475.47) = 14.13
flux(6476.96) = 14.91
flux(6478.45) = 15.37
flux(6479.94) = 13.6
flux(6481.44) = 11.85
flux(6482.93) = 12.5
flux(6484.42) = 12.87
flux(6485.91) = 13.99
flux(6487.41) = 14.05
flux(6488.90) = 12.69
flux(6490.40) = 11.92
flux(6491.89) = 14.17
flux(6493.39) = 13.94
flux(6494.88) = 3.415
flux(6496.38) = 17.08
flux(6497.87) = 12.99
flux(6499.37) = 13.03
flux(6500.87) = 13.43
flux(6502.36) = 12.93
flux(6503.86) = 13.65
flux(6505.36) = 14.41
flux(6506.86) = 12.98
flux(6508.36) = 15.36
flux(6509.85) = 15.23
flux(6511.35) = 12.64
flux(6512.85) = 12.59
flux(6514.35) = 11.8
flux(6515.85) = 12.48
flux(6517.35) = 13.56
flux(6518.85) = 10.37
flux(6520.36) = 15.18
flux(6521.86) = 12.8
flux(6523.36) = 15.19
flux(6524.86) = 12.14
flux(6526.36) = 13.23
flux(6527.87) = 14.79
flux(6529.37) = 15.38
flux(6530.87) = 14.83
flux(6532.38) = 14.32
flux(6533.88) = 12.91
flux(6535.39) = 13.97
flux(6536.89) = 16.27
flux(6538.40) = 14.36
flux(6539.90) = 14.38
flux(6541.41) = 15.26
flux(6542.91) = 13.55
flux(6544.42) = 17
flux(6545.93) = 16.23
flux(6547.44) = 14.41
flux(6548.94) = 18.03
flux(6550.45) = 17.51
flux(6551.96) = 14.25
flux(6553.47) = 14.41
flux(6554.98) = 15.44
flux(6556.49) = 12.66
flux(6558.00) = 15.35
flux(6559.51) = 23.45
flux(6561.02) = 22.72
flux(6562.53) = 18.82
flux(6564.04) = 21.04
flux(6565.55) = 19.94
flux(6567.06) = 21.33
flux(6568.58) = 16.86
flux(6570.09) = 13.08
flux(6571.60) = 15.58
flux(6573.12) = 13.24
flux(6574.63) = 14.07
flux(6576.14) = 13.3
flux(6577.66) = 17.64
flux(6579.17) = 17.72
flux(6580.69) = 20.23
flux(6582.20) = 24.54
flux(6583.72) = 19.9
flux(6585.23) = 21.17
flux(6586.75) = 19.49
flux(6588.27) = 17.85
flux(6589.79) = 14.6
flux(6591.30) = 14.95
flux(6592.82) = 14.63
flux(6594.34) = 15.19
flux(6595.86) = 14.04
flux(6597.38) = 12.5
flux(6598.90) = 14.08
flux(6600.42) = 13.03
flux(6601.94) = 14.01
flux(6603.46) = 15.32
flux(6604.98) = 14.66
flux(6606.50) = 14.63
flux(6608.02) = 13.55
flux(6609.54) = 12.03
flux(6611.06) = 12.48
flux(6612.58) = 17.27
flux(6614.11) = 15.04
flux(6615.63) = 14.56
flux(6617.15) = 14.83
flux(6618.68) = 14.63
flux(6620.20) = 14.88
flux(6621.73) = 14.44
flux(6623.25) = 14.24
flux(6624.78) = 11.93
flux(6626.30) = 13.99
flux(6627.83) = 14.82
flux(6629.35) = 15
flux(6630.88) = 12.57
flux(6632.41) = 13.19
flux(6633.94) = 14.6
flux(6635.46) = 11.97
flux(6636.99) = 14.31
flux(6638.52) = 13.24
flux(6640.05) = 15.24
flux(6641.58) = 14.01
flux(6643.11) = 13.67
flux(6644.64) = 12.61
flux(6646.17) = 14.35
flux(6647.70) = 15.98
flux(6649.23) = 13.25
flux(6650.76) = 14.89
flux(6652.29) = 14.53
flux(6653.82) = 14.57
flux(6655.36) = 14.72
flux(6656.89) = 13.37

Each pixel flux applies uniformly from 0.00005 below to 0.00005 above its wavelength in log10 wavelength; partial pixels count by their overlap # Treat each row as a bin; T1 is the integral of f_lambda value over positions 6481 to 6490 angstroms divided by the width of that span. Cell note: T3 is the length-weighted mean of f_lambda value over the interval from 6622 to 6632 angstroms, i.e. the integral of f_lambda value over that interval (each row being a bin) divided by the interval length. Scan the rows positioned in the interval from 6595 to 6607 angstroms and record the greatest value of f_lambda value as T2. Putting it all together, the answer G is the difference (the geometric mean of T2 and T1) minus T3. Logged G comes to 0.3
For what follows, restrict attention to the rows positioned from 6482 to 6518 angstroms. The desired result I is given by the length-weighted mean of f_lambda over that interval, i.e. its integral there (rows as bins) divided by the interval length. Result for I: 13.1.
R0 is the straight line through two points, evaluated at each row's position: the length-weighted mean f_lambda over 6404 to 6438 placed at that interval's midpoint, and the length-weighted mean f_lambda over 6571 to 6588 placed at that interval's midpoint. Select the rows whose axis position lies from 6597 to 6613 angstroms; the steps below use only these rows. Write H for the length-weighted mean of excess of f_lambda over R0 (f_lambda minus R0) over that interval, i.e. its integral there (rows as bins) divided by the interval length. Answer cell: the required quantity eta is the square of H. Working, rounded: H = -4.6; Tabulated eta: 21.4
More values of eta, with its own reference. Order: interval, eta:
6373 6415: 0.1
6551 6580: 0.4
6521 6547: 5.2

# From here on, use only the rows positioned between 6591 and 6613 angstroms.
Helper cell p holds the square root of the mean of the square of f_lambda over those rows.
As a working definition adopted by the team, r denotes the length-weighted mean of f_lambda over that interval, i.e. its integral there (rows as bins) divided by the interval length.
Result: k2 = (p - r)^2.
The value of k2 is 0.015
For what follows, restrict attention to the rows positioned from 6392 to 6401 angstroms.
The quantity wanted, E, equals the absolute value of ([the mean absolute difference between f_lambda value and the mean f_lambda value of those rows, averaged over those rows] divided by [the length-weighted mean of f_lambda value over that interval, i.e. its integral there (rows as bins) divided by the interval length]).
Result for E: 0.041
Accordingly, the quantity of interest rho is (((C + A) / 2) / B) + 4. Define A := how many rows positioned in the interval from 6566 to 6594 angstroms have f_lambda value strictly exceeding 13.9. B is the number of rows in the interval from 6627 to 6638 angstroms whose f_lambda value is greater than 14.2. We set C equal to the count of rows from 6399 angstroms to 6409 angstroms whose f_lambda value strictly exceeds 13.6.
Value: 6.1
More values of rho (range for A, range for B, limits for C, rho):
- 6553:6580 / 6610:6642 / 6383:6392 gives 4.6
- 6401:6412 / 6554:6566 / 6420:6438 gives 4.6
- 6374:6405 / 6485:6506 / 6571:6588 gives 8.5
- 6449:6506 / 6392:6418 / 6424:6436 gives 5.4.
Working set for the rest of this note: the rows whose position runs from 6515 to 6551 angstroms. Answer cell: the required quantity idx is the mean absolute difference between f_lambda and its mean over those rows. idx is 1.34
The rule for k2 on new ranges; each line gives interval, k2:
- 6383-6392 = 0.003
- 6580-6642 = 0.052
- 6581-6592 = 0.037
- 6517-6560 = 0.045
